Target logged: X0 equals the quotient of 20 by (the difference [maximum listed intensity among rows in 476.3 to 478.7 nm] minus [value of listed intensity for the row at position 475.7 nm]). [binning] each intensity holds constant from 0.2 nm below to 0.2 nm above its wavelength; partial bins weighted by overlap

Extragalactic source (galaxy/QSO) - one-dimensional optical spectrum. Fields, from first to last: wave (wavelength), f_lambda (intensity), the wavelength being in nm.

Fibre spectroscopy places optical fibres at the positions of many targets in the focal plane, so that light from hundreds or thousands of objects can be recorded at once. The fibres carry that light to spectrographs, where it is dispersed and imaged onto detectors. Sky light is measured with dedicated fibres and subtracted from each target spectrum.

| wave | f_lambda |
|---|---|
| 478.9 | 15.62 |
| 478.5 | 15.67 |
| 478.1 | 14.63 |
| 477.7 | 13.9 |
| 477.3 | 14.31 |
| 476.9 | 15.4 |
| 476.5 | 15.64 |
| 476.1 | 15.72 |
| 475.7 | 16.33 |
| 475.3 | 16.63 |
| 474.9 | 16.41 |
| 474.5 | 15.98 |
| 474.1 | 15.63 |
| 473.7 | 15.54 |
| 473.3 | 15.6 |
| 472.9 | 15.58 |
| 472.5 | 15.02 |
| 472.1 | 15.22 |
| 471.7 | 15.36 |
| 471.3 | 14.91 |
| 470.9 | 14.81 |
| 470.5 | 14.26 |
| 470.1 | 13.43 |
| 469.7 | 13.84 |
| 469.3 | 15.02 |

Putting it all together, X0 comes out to -30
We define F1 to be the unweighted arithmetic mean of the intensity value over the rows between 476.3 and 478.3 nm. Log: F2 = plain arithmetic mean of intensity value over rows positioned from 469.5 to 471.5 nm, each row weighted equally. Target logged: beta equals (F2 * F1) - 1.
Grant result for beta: 210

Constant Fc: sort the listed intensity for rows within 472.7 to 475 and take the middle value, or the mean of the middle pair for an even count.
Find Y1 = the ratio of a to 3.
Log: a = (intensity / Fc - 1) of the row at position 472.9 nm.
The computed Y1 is -0.0007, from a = -0.002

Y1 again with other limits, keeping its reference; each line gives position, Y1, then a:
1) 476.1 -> 0.0022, 0.007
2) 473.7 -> -0.0016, -0.005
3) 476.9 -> -0.0046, -0.014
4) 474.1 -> 0.0003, 0.001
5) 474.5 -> 0.0078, 0.023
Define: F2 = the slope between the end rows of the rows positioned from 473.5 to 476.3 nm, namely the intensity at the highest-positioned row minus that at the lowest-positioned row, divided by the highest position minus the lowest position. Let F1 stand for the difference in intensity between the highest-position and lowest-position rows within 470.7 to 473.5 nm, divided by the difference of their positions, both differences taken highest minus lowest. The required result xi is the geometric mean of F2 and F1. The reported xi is 0.16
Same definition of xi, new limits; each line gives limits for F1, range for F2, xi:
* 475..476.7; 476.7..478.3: 0.73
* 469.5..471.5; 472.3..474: 0.54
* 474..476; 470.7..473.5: 0.38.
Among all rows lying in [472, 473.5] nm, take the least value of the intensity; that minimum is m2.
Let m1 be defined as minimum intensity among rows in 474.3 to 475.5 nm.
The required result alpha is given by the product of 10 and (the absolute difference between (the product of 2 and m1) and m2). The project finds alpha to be 169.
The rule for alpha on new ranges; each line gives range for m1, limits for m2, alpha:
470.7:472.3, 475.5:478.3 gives 157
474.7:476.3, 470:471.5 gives 180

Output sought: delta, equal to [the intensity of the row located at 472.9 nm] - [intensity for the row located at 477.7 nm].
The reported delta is 1.68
